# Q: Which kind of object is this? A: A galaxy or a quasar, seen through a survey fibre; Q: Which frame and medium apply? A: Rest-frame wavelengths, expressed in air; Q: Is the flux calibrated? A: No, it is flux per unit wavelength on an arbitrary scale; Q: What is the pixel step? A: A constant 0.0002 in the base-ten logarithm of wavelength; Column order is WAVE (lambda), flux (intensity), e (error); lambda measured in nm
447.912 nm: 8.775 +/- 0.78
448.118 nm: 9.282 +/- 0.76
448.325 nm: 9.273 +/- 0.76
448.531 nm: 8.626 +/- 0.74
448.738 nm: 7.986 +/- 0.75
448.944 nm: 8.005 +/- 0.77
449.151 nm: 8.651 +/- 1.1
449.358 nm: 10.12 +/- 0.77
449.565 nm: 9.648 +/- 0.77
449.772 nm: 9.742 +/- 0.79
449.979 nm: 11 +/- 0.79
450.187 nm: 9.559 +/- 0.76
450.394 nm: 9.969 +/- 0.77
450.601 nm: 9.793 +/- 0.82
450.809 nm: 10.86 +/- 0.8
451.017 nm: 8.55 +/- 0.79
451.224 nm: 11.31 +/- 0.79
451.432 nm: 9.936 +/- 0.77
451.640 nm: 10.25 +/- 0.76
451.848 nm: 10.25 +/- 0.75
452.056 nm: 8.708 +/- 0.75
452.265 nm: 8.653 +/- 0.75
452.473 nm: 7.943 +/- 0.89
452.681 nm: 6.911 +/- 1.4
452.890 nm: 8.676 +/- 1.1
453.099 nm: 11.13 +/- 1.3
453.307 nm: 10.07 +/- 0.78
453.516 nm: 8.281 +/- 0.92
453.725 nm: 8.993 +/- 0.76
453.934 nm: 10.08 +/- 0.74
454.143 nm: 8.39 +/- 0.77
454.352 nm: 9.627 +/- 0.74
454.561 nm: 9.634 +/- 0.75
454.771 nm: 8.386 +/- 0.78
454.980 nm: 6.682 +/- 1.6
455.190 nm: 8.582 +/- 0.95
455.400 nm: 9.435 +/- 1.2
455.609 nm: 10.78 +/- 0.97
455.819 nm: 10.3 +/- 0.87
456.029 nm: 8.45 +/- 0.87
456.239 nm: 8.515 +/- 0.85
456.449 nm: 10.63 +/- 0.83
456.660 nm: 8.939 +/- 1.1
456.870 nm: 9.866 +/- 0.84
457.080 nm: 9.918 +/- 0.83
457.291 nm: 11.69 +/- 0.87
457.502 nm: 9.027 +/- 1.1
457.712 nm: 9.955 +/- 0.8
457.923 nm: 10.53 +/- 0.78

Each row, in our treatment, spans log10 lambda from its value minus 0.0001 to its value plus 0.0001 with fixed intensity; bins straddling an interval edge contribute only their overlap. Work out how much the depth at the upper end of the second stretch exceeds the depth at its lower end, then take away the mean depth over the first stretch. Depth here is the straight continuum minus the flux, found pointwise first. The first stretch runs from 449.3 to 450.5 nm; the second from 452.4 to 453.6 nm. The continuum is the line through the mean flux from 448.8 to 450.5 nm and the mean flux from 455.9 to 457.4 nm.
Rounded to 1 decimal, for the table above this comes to 0.1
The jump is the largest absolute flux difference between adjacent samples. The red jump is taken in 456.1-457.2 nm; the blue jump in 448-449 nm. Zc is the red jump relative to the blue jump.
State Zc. 3.3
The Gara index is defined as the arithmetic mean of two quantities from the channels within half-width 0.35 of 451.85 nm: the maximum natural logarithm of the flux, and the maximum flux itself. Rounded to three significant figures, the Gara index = 6.29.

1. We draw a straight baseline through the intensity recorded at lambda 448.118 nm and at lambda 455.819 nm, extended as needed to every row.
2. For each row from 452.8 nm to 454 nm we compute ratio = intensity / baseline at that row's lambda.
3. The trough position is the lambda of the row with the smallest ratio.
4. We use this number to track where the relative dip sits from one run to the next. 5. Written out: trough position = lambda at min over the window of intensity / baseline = 453.516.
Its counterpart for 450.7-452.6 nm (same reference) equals 452.473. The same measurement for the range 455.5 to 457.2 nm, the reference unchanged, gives 456.029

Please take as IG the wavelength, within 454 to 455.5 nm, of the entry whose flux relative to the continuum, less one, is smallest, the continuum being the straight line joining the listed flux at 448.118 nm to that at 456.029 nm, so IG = 454.980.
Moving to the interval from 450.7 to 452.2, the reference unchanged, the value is 451.017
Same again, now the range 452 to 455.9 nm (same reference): 454.980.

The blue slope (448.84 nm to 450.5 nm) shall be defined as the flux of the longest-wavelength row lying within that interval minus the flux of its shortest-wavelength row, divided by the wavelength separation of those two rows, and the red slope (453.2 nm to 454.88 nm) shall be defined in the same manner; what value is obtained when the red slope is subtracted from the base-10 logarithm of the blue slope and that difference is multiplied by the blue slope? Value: 2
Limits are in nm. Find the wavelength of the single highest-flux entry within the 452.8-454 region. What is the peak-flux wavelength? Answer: 453.099 nm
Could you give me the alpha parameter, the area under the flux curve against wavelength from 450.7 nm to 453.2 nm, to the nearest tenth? 23.6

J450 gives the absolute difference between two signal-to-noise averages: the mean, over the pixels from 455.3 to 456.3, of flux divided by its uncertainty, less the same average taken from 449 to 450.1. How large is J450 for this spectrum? 1.8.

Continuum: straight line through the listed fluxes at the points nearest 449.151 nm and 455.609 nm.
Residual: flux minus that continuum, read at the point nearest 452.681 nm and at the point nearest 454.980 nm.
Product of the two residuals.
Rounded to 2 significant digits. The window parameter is 11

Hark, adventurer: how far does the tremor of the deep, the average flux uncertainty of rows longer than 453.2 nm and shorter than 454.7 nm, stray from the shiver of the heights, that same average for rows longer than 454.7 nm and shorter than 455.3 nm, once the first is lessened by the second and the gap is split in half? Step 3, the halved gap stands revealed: -0.17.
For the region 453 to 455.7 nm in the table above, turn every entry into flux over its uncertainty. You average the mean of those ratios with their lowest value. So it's 7.3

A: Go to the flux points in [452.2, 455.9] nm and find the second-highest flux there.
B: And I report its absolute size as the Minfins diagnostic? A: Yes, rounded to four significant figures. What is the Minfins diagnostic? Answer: 10.78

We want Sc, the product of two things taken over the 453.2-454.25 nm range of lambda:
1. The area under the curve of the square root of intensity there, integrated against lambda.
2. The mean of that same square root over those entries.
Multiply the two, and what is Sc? 9.6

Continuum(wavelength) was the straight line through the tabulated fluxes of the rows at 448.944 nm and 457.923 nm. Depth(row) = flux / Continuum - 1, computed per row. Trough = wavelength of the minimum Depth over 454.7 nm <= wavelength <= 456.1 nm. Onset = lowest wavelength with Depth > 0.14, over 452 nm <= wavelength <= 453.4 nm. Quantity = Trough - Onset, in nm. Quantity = 1.88 nm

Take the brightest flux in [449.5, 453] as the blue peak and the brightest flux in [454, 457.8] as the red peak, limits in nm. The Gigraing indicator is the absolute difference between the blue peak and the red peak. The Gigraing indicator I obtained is 0.38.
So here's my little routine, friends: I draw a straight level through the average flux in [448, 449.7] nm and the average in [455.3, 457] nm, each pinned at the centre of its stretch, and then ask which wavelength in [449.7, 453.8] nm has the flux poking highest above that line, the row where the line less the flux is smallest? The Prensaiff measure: 451.224 nm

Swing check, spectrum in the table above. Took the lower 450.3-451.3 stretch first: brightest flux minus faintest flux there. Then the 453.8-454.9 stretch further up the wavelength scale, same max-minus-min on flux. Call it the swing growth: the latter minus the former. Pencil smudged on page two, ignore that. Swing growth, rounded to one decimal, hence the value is -1.1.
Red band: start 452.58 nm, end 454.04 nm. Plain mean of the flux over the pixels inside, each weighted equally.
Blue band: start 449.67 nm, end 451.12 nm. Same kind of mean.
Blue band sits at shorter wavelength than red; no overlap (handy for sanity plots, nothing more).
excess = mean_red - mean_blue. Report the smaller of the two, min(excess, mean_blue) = -0.8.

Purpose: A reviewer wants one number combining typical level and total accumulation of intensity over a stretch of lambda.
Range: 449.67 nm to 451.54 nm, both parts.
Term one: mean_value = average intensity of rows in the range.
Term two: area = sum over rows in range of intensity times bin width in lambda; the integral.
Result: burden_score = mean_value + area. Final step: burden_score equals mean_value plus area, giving 28.9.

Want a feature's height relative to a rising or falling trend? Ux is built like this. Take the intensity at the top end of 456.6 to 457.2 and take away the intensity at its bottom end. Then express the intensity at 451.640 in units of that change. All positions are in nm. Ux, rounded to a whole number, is 10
